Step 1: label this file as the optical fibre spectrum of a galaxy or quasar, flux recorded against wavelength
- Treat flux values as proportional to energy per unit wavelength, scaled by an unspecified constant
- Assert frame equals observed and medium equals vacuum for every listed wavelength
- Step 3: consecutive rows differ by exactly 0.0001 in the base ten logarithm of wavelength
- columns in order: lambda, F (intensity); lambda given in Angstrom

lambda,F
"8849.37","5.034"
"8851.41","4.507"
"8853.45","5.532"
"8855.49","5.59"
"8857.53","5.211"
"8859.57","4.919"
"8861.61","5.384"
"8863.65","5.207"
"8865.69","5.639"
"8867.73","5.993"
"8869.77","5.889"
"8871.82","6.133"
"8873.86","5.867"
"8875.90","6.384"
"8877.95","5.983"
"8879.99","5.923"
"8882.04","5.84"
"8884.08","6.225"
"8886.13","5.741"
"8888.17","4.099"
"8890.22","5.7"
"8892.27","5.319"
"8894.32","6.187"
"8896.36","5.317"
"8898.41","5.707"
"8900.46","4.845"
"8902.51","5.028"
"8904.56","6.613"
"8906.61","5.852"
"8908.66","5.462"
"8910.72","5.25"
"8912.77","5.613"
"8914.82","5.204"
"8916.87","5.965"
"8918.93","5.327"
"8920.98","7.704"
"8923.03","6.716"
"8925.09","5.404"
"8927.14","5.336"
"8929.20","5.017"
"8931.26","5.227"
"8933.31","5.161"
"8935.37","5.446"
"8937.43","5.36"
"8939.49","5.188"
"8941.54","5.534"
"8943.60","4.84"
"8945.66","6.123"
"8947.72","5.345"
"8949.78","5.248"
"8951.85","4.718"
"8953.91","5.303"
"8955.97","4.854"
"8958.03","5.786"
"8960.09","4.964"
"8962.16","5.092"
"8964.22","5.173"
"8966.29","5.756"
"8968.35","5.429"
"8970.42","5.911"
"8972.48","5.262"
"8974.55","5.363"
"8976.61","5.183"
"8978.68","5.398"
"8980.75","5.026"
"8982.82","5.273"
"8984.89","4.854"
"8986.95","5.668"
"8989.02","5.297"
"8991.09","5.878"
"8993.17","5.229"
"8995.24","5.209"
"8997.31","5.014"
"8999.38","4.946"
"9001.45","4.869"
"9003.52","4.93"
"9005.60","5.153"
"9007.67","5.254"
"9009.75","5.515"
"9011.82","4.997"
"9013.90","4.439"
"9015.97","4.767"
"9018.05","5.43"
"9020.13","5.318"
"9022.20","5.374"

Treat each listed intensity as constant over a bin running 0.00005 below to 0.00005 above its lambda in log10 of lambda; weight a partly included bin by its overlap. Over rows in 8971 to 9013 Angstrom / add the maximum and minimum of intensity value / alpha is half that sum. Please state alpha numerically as 5.37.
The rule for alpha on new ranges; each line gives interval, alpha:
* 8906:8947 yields 6.27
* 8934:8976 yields 5.42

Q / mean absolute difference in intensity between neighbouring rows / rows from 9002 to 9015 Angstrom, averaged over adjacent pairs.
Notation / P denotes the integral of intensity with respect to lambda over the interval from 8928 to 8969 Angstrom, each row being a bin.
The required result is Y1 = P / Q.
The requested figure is 651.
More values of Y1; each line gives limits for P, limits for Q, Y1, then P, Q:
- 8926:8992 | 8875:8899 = 538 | 351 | 0.65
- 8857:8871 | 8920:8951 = 160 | 77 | 0.48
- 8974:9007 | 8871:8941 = 283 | 172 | 0.61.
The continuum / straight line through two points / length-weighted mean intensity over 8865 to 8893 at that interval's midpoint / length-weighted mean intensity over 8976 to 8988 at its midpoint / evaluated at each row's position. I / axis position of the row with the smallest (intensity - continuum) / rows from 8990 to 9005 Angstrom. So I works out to 9001.45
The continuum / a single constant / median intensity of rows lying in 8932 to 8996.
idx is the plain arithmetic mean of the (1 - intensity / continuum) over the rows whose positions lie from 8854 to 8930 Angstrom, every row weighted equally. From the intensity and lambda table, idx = -0.074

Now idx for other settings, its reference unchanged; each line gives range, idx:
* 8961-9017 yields 0.010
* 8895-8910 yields -0.052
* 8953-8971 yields -0.017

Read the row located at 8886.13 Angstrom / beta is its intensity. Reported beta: 5.741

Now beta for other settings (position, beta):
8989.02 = 5.297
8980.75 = 5.026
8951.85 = 4.718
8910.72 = 5.25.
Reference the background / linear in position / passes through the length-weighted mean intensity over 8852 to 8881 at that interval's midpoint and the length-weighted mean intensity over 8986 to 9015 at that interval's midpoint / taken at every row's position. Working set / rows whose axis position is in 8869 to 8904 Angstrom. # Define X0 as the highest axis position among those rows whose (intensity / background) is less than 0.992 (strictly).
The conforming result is 8902.51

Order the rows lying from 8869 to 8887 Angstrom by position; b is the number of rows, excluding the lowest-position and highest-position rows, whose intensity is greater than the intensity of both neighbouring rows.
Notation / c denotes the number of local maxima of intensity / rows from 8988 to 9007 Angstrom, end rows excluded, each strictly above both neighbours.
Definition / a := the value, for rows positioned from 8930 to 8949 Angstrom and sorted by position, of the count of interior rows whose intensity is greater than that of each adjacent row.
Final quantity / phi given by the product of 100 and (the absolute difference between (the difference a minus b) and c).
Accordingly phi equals 100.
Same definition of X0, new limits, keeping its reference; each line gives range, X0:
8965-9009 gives 9003.52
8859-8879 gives 8863.65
